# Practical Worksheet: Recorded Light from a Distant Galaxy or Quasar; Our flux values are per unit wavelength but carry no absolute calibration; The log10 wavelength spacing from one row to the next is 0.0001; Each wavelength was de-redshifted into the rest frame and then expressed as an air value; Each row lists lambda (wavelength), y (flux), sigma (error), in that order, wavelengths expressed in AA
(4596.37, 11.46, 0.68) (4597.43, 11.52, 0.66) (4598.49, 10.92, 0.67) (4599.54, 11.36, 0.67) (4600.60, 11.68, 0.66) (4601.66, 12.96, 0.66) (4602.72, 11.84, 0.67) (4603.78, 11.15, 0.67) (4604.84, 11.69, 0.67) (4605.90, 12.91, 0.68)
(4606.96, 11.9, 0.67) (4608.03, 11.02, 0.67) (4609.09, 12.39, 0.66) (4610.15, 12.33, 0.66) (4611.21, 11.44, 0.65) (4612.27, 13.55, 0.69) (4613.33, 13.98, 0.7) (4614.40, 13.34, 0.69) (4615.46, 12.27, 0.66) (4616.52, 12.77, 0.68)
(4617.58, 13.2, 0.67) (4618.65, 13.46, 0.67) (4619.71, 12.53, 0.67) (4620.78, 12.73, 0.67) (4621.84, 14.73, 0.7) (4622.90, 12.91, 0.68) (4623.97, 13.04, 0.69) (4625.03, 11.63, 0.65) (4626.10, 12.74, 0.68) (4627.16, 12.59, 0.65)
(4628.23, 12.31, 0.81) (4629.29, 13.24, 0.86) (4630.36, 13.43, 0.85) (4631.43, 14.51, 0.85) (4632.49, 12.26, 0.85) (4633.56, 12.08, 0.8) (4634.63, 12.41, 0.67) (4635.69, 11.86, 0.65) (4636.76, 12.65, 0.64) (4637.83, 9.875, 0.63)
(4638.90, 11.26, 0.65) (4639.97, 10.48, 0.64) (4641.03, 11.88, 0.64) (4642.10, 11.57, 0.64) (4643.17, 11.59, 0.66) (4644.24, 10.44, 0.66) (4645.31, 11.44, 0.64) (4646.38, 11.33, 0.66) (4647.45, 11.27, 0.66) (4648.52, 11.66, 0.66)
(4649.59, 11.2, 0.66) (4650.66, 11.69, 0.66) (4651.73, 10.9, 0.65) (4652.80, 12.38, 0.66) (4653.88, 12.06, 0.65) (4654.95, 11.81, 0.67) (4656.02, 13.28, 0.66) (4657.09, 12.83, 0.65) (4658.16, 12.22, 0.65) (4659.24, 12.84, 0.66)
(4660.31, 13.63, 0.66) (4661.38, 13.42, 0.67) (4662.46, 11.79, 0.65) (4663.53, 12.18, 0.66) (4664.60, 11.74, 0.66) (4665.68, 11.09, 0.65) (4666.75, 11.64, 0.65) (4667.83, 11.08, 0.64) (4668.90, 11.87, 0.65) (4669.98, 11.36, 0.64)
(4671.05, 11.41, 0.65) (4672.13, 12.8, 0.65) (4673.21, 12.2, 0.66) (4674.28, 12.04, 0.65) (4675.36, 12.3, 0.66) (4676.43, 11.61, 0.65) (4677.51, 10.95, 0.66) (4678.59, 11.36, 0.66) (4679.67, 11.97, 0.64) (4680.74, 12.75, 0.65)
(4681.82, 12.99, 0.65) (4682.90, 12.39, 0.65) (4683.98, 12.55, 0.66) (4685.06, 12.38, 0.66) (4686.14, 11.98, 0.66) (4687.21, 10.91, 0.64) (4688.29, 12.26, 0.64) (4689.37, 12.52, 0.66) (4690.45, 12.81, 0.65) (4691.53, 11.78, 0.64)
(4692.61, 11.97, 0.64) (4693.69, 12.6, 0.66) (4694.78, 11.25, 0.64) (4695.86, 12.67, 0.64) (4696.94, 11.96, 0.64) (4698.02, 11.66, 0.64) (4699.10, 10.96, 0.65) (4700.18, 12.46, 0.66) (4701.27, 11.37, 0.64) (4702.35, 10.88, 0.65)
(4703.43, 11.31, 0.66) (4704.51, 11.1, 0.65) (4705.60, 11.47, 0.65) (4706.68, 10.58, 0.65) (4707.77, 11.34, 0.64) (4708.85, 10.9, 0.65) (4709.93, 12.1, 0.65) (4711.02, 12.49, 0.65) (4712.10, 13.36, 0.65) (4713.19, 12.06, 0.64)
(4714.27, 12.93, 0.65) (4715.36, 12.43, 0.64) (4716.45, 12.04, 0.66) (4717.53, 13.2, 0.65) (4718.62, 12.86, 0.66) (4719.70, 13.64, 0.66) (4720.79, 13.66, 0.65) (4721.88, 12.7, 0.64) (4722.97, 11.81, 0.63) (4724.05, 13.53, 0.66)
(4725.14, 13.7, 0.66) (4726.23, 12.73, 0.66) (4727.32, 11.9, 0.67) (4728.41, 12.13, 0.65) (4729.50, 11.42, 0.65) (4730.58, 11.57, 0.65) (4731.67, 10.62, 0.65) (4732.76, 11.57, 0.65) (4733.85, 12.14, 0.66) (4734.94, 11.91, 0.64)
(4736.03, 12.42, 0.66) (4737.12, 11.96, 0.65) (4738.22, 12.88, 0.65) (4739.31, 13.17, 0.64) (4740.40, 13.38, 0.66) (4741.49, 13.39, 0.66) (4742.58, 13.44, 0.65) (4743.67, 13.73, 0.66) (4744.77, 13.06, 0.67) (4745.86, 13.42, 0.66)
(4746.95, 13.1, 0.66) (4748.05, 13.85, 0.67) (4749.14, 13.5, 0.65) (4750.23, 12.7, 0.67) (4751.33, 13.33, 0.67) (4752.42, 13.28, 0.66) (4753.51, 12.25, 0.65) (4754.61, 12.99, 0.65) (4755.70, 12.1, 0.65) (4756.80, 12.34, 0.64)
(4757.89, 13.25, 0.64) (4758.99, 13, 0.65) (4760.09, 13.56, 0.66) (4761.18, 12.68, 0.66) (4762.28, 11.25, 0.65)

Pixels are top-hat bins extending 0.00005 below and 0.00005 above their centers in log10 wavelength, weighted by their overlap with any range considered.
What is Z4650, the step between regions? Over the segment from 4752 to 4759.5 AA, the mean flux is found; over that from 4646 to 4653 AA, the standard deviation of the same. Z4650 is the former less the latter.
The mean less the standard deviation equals 12.3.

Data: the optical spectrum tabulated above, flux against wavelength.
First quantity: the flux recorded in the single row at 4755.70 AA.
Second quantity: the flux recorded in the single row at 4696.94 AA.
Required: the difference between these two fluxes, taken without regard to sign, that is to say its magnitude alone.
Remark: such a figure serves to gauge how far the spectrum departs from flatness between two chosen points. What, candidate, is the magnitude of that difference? 0.1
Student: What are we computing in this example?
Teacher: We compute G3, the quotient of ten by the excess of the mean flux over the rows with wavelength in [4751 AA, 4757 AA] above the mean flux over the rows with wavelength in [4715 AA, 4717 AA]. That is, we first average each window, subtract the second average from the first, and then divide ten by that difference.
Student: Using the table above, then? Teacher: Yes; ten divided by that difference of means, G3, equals 21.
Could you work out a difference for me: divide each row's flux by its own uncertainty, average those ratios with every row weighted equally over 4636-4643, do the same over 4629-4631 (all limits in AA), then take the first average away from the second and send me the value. -2.0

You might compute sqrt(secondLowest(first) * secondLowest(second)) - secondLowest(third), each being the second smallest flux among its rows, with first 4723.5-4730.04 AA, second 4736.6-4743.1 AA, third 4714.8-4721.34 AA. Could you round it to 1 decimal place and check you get 0.0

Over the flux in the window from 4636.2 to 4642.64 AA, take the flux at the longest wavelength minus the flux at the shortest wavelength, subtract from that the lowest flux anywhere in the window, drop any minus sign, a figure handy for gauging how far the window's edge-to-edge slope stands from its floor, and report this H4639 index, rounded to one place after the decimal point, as 11.0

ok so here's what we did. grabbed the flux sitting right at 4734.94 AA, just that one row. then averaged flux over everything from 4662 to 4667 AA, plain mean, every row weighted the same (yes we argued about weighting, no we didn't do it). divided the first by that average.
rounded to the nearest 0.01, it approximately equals 1.02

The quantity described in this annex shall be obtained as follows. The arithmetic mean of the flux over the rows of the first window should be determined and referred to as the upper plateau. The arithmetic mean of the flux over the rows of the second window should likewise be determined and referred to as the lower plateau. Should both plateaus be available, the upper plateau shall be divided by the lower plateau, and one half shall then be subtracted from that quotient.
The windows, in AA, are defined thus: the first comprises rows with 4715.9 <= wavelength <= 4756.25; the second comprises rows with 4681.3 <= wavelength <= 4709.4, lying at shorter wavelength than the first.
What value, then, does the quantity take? 0.578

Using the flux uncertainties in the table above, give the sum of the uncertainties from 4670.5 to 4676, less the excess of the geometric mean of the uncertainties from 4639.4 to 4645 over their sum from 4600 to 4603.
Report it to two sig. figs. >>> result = 4.6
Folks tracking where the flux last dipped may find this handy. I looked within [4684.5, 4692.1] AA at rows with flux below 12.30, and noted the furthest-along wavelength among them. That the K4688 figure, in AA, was 4691.53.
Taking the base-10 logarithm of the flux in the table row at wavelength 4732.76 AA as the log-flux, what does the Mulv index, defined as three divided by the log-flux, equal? 2.82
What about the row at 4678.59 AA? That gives 2.84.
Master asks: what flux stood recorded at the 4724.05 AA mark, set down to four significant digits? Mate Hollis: 13.53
